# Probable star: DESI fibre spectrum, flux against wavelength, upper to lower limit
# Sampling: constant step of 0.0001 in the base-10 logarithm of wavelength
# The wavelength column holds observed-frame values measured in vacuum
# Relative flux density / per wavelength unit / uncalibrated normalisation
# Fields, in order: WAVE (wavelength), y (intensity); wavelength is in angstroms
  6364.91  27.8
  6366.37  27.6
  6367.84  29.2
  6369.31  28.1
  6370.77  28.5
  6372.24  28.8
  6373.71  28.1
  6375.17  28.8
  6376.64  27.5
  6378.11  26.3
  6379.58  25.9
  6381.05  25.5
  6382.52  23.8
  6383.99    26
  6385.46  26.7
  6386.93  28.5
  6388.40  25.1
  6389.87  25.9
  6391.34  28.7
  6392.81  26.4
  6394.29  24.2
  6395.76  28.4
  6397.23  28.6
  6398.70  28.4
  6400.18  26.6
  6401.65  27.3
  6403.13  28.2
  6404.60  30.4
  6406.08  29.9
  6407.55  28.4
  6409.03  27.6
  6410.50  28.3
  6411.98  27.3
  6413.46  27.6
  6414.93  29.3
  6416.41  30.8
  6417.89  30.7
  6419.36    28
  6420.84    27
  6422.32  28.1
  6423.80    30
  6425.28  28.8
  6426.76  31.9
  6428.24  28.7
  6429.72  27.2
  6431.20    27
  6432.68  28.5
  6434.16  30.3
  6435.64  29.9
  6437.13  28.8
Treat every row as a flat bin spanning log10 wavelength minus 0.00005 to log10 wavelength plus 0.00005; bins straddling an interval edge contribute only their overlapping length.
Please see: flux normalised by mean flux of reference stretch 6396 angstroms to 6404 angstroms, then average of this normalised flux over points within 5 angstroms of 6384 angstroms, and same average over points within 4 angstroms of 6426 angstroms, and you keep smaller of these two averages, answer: 0.93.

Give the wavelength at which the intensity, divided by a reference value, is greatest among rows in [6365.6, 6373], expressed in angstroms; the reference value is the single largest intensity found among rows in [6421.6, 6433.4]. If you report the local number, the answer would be 6367.84 angstroms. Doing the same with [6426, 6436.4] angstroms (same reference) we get 6426.76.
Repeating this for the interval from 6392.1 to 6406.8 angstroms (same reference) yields 6404.60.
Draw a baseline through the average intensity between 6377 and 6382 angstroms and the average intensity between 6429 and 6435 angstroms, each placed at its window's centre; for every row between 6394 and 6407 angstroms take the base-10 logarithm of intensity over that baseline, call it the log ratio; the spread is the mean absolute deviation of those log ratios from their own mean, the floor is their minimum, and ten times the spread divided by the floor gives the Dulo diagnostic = -5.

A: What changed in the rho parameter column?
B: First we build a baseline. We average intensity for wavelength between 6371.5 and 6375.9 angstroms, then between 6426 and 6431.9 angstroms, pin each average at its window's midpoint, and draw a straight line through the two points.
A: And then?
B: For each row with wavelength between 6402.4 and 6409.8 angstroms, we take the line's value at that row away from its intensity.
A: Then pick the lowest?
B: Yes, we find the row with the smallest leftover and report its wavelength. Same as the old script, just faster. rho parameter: 6409.03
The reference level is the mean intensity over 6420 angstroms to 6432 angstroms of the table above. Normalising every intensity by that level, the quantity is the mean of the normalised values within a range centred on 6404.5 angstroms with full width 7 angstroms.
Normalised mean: 1.01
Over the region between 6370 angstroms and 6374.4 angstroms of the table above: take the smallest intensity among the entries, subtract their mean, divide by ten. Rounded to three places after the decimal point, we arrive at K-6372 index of -0.037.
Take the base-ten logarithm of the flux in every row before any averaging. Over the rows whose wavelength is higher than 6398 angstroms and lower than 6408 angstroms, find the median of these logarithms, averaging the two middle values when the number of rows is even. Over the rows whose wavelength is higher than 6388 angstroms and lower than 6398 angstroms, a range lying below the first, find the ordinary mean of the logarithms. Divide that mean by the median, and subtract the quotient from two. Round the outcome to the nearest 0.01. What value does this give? 1.02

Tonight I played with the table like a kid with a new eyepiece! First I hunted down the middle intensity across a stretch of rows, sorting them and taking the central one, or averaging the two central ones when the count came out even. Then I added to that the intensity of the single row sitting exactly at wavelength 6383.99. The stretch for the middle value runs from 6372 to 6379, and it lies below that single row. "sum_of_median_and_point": 54.1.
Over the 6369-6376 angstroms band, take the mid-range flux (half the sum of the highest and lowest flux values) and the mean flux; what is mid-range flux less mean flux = 0.0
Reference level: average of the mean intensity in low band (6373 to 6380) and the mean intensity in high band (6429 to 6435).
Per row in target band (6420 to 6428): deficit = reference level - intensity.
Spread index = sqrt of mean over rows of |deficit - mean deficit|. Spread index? 1.20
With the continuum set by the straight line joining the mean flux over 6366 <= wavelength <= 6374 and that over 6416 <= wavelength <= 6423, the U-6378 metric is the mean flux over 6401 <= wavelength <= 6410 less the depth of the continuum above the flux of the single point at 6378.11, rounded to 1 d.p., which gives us 26.5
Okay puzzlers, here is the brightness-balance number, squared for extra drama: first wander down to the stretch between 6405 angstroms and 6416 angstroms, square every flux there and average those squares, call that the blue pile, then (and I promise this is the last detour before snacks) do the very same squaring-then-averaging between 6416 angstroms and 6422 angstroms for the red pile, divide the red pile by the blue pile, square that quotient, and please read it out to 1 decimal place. 1.1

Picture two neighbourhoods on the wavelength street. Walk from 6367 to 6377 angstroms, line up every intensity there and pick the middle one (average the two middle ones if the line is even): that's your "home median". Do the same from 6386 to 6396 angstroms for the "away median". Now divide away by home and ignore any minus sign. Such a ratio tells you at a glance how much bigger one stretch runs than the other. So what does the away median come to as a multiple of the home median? 0.93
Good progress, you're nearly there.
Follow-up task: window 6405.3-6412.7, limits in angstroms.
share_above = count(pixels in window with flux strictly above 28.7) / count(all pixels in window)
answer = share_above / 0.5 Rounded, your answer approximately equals 0.4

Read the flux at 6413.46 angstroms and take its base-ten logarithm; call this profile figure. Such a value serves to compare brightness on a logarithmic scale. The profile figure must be 1.44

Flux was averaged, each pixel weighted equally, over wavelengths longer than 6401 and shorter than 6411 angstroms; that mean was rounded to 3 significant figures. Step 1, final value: 28.6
